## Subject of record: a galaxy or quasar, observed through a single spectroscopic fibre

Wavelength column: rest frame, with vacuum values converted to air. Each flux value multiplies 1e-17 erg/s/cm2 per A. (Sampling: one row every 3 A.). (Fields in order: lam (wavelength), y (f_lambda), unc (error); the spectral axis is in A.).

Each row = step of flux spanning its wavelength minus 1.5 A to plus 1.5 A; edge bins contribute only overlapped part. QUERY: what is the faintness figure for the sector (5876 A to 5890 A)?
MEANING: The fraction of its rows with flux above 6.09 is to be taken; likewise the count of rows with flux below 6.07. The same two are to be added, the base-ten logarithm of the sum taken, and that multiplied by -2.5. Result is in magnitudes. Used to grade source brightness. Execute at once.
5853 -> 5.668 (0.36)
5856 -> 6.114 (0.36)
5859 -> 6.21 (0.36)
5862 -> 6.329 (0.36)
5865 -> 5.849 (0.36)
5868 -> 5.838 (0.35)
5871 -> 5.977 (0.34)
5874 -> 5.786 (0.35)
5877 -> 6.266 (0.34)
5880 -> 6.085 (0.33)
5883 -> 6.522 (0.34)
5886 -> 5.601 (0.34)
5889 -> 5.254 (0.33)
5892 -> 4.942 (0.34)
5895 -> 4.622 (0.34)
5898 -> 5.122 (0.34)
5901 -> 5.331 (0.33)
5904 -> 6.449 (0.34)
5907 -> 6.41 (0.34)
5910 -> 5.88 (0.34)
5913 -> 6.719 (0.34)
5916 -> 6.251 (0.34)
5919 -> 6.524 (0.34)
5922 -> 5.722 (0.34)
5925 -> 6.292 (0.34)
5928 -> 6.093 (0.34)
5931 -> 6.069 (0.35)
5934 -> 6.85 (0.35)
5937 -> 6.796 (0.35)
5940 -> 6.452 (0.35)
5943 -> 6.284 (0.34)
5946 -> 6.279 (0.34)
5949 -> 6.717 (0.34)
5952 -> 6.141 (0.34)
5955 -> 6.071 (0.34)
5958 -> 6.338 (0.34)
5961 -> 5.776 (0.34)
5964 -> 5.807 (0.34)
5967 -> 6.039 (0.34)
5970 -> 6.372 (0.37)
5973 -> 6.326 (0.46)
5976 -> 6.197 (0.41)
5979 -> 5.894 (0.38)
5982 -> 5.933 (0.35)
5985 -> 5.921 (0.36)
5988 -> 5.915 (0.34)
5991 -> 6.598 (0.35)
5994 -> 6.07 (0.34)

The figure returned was -1.0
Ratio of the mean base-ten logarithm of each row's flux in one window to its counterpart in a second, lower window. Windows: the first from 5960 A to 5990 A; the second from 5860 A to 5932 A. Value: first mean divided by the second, 1.01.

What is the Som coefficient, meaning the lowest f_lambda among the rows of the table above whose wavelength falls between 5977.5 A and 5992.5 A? 5.894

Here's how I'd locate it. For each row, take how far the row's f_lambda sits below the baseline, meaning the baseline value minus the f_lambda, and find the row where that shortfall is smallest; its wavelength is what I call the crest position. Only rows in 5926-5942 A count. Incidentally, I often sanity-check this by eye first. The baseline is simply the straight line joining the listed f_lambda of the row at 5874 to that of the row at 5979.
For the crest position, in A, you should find 5934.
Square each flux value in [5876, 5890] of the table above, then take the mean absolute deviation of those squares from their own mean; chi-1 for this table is 4.86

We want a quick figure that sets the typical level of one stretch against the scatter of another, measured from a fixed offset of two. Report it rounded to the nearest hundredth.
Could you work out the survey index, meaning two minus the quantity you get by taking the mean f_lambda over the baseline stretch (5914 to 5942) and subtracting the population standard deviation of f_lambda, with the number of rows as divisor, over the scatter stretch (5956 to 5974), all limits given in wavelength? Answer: -4.09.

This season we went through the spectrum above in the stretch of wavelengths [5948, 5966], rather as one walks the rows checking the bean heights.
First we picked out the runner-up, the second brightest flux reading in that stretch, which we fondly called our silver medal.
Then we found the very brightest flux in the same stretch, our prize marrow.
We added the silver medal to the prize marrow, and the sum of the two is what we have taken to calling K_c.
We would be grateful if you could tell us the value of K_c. 13.1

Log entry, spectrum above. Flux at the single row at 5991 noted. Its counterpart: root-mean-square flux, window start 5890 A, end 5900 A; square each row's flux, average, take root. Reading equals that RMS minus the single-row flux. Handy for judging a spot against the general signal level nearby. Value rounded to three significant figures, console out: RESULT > -1.70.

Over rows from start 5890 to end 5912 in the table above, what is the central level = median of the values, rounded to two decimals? 5.33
